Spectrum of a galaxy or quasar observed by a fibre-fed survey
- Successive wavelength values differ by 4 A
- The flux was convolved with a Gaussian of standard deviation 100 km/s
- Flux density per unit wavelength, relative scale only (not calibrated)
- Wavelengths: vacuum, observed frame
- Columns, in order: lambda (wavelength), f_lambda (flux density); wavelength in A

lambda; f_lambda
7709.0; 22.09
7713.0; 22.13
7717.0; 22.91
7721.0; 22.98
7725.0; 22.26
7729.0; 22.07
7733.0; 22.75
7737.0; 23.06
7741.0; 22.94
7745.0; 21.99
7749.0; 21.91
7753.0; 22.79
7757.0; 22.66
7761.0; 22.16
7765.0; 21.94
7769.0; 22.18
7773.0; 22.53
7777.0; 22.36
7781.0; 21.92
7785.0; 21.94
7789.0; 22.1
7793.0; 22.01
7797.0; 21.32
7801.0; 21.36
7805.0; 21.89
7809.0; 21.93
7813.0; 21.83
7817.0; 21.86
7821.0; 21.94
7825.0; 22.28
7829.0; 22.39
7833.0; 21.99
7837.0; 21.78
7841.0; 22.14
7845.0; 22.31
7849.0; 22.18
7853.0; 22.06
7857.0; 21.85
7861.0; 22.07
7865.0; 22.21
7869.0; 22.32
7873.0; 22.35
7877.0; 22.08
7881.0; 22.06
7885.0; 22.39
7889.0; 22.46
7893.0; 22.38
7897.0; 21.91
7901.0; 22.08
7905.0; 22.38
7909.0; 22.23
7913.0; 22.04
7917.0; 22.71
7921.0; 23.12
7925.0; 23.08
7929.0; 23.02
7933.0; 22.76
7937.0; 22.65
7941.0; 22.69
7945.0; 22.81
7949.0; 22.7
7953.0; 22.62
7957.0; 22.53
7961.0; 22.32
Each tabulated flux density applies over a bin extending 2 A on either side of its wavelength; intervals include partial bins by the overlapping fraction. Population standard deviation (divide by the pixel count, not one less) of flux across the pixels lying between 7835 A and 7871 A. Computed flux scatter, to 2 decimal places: 0.18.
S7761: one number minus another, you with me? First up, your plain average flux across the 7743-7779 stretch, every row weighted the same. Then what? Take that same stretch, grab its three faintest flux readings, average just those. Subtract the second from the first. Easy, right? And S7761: 0.33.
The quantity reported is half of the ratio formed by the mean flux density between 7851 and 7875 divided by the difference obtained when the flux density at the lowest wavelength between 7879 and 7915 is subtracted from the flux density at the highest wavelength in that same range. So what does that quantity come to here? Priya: -554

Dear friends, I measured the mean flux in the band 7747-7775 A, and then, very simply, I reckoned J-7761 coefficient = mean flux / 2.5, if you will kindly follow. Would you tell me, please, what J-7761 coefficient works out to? 8.92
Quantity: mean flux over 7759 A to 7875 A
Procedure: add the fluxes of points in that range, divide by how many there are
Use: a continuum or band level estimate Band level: 22.0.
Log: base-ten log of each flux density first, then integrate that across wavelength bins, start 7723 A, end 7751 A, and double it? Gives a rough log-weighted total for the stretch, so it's 75.6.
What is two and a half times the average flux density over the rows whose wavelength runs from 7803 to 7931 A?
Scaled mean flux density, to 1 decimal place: 55.6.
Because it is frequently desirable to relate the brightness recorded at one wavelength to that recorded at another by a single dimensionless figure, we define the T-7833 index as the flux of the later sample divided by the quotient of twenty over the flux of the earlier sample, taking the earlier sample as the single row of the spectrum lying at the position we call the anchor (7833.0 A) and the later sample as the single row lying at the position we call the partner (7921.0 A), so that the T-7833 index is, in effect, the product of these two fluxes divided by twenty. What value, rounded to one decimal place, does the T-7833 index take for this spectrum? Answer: 25.4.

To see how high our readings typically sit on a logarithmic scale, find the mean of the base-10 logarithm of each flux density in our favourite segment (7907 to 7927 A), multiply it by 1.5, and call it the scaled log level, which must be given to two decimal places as 2.03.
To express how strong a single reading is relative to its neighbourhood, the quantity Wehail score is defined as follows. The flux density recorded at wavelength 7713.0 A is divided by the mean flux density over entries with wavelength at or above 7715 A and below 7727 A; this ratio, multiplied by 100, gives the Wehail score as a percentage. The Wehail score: 97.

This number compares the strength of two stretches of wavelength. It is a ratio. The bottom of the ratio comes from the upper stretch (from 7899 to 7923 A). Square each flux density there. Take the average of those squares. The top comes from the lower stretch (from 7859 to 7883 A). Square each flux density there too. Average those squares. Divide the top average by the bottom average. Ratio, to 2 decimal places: 0.98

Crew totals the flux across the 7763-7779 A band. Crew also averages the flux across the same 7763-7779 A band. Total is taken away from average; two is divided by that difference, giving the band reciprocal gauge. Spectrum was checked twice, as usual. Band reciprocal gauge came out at -0.0300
